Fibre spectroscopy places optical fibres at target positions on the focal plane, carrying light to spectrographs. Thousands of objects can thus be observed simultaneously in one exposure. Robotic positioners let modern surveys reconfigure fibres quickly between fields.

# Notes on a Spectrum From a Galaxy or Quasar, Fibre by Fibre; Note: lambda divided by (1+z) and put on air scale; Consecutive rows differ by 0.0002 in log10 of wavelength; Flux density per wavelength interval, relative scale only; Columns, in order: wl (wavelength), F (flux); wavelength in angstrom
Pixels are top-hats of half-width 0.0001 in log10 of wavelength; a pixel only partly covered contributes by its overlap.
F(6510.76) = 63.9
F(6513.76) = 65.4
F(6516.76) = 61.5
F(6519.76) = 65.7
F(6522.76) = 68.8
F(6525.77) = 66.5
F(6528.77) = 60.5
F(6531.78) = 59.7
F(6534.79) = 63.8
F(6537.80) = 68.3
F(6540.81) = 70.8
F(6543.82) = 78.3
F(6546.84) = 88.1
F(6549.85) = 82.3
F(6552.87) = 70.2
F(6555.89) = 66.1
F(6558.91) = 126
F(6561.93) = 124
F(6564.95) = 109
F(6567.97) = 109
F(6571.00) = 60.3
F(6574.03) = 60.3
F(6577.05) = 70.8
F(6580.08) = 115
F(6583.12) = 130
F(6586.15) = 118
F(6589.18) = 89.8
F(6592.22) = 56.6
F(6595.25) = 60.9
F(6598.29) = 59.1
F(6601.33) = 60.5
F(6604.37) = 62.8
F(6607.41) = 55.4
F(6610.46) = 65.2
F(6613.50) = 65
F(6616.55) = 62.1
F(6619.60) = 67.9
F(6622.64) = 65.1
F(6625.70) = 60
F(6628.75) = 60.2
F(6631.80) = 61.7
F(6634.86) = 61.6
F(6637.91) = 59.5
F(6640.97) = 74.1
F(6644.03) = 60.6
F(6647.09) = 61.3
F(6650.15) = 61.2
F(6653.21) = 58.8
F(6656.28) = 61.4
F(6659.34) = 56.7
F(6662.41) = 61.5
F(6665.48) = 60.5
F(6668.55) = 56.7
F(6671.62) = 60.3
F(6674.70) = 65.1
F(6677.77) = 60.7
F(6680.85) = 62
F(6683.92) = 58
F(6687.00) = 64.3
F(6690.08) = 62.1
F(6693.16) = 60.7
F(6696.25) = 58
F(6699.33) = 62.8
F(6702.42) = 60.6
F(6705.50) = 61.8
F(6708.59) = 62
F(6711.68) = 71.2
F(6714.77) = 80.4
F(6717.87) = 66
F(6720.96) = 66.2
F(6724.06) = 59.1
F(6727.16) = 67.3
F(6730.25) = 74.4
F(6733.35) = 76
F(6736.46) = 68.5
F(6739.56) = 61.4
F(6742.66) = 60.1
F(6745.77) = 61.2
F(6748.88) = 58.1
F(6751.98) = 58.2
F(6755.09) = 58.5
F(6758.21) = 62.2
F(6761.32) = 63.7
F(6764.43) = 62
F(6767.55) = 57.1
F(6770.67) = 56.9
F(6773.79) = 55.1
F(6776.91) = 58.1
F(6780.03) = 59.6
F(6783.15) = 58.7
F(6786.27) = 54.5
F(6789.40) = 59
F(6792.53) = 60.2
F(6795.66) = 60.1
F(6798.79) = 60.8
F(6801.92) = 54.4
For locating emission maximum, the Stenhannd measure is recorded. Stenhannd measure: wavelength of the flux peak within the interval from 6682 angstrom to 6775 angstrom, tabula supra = 6714.77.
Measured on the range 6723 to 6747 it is 6733.35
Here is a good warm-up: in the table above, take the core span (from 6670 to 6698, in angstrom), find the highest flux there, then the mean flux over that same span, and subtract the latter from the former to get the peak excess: 4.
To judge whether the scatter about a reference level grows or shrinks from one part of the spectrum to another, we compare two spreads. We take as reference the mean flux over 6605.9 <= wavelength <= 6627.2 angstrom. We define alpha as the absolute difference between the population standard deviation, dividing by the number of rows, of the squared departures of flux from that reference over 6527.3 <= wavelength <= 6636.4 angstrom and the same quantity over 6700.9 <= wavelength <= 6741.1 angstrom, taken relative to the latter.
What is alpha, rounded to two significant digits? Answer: 14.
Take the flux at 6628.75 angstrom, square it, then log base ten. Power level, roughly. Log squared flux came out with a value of 3.56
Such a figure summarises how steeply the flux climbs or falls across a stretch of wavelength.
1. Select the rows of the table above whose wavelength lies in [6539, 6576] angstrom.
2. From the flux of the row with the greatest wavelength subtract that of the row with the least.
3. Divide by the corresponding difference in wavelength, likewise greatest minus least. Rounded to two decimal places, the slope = -0.32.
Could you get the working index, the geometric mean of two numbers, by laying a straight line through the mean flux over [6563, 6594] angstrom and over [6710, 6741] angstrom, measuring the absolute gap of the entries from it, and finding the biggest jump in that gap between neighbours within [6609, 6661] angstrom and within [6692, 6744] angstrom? 12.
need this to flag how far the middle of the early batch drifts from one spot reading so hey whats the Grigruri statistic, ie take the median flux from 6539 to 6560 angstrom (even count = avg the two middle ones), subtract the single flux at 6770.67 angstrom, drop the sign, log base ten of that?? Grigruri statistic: 1.3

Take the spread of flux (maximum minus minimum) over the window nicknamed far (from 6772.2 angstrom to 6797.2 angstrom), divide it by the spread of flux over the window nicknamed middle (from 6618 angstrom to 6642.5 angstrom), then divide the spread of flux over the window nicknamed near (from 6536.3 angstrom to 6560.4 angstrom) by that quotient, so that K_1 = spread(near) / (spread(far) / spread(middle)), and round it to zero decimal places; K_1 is 153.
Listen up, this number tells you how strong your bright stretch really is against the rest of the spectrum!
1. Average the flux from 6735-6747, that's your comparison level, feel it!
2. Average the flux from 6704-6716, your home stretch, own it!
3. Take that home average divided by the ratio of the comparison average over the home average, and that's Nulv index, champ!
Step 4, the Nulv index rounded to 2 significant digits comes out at 75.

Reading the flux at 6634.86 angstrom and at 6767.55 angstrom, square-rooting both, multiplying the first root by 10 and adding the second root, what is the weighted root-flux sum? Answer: 86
